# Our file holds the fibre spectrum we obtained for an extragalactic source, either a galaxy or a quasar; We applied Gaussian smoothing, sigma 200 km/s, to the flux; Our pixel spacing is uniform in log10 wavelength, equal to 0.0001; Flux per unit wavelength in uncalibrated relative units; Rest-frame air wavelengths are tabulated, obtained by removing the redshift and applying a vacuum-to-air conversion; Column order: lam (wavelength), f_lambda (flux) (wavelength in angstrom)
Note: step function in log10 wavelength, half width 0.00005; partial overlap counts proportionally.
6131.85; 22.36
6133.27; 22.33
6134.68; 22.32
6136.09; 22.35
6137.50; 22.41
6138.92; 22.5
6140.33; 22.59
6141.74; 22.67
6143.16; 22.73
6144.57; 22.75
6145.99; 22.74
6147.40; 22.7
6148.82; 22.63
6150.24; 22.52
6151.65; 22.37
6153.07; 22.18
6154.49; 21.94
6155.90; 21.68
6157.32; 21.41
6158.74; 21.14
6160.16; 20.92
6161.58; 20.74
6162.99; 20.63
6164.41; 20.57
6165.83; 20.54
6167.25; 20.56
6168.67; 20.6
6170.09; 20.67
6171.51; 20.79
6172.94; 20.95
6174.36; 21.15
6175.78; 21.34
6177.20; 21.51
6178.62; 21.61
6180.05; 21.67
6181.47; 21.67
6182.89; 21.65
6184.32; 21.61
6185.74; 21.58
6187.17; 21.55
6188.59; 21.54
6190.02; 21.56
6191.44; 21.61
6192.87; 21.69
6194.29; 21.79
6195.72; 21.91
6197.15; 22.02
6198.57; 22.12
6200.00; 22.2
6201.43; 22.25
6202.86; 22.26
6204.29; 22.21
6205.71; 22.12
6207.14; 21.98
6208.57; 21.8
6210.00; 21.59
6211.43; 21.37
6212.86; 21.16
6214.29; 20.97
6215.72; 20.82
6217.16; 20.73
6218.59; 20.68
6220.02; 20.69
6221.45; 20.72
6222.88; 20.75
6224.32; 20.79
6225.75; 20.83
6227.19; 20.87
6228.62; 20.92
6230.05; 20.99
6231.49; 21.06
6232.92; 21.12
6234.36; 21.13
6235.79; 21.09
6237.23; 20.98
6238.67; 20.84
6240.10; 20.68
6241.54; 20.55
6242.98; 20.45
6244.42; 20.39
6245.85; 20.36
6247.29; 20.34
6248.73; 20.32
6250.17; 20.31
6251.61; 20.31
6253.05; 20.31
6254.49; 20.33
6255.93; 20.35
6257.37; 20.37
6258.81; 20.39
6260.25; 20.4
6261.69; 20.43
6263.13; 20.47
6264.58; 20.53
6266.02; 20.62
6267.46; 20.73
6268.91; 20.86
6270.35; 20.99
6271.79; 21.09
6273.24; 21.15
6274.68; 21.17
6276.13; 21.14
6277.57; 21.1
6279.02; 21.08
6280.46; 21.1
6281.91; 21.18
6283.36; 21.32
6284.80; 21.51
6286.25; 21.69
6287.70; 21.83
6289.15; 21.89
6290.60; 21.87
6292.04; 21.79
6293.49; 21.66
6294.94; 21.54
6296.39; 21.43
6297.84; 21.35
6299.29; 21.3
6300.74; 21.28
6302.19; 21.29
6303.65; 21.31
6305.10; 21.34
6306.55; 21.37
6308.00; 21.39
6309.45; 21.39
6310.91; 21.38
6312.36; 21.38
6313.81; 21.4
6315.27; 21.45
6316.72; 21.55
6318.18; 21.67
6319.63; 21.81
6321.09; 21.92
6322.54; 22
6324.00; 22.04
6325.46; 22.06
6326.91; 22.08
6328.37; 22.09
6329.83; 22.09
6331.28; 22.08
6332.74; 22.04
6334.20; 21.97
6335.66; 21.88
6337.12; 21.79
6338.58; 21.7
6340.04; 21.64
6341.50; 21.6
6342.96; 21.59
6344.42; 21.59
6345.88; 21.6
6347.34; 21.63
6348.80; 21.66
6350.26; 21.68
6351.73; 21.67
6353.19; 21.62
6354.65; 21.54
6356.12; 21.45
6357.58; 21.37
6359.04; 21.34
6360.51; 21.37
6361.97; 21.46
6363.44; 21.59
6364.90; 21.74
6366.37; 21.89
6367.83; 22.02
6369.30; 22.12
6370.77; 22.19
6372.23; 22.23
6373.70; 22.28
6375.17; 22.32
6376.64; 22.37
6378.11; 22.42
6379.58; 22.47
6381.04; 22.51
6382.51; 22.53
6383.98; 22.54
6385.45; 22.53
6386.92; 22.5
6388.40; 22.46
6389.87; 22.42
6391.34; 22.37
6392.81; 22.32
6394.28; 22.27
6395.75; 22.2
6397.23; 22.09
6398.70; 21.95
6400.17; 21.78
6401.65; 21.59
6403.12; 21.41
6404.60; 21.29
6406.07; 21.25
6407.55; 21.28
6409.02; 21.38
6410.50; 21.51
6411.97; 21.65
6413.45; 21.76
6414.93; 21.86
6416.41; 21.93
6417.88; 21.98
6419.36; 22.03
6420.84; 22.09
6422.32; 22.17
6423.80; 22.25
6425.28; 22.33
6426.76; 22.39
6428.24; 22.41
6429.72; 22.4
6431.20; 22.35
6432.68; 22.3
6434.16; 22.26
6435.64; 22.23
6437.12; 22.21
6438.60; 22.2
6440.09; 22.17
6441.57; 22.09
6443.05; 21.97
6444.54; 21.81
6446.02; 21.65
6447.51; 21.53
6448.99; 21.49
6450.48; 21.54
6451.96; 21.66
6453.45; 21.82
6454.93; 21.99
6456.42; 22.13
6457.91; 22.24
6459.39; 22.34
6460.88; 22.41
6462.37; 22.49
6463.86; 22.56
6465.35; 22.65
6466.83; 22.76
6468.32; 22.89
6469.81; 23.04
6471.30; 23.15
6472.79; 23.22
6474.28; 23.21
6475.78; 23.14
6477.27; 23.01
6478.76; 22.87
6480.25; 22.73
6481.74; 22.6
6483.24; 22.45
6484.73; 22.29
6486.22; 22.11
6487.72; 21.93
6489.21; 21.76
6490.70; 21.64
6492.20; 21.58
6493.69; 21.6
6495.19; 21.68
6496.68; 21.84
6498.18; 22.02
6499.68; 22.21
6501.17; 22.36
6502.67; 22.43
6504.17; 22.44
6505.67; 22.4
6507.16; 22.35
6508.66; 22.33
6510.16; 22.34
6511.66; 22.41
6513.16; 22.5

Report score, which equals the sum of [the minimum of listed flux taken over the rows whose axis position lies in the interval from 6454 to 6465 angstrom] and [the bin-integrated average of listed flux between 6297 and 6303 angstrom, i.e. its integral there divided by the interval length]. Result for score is 43.3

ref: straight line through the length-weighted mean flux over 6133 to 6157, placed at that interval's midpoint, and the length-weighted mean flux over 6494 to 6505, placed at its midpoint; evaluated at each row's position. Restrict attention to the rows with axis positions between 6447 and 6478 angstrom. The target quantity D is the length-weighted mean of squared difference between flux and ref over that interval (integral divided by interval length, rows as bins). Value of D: 0.44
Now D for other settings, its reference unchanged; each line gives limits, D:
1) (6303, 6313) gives 0.83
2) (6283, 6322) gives 0.62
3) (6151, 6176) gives 2.00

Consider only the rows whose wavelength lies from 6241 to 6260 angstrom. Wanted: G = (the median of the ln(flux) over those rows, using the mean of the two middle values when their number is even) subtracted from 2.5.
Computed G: -0.51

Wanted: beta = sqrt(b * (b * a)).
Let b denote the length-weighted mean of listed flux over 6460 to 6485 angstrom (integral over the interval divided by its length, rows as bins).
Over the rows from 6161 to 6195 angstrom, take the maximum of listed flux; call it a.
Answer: 106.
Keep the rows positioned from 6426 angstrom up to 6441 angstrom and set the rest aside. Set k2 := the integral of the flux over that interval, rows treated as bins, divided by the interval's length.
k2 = 22.3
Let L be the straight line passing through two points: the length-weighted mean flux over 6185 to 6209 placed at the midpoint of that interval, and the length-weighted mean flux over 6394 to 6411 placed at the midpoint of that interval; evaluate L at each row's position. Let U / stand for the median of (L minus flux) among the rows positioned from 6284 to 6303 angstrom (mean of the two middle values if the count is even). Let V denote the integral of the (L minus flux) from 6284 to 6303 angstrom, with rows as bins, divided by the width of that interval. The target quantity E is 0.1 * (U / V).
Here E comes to 0.113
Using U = 0.2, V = 0.2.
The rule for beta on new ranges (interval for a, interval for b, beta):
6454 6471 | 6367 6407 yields 106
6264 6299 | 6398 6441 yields 103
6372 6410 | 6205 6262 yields 99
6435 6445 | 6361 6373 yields 103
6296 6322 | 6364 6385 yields 104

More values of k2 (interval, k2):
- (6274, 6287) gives 21.3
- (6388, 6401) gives 22.2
